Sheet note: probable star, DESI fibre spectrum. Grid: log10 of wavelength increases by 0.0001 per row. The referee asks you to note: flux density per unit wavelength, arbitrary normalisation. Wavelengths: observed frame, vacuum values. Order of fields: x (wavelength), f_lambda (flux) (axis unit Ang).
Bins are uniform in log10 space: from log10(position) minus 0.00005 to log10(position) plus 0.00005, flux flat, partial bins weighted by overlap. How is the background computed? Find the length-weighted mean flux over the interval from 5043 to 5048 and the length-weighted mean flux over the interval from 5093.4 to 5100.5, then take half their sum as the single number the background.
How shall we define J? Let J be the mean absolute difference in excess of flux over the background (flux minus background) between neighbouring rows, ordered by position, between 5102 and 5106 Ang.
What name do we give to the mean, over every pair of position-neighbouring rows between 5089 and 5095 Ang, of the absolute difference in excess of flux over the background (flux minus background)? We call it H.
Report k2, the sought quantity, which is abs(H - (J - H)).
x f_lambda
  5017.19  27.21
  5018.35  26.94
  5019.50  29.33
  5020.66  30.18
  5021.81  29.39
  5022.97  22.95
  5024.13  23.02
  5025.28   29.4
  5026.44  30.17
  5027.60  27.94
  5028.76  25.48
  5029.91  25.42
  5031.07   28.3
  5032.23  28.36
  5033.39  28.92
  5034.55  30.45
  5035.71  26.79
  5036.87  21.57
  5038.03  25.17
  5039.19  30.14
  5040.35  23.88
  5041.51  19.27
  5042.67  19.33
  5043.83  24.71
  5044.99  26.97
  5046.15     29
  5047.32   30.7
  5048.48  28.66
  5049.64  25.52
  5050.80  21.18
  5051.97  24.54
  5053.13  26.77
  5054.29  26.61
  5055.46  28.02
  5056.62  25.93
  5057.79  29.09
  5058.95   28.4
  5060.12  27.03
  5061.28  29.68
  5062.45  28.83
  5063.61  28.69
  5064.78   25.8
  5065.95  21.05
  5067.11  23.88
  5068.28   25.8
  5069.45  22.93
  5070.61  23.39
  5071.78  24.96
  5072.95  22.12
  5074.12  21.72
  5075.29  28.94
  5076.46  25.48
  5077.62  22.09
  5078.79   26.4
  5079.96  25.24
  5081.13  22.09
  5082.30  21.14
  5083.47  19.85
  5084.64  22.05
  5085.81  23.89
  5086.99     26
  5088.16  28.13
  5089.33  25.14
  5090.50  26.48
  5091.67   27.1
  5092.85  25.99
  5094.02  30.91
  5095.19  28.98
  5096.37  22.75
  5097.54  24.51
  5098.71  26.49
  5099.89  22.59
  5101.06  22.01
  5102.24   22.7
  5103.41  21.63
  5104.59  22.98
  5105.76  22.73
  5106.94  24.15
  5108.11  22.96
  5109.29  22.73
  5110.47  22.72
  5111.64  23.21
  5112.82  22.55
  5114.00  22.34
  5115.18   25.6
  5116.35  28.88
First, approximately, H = 2.0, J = 0.9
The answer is 3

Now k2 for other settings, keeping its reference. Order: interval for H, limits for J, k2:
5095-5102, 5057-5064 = 5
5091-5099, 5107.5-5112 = 6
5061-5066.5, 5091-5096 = 2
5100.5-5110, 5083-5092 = 0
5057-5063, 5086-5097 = 0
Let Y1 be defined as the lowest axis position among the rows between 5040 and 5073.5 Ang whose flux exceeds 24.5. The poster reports 5043.83 Ang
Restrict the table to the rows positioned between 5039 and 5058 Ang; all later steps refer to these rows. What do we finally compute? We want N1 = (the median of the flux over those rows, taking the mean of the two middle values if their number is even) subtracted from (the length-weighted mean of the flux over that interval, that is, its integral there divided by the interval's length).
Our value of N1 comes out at -0.86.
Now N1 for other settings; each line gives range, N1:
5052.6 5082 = -0.21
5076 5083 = 0.01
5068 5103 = -0.16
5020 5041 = -1.06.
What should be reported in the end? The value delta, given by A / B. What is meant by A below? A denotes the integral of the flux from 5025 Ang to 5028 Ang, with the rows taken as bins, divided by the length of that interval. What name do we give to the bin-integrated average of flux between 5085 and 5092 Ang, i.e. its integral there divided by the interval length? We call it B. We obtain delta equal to 1.12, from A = 29.2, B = 26.0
